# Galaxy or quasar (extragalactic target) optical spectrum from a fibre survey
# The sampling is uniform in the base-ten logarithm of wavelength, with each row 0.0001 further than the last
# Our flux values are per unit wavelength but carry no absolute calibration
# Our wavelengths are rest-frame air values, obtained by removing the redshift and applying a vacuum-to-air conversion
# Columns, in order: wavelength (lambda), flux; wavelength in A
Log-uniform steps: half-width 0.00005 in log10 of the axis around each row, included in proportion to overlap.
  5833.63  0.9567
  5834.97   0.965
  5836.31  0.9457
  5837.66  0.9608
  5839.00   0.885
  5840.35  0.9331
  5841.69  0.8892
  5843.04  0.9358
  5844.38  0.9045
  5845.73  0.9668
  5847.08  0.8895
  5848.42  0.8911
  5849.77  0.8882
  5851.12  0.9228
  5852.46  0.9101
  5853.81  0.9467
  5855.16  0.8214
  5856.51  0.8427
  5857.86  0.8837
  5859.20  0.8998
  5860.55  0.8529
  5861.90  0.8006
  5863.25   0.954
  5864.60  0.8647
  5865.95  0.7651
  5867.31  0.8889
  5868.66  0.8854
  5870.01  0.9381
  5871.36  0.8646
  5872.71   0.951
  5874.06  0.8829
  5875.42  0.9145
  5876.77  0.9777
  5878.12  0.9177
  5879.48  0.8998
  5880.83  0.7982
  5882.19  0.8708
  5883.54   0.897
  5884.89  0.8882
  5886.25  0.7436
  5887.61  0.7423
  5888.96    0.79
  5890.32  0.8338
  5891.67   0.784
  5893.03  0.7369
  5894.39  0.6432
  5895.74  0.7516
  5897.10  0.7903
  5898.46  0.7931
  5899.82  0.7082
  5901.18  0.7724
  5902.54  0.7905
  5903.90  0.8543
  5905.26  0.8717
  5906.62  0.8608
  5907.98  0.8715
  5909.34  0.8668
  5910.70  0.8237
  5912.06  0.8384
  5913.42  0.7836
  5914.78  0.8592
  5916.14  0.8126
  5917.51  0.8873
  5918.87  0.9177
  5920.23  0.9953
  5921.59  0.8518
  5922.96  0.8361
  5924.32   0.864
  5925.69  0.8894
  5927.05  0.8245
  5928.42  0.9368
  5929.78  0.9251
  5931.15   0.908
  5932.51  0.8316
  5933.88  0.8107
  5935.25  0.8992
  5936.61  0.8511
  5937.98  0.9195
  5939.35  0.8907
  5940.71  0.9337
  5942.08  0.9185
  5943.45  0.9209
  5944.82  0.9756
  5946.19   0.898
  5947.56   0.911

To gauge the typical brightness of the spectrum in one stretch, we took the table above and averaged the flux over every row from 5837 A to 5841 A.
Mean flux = 0.926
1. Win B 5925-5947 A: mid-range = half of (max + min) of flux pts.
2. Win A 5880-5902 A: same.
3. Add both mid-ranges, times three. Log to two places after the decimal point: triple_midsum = 4.99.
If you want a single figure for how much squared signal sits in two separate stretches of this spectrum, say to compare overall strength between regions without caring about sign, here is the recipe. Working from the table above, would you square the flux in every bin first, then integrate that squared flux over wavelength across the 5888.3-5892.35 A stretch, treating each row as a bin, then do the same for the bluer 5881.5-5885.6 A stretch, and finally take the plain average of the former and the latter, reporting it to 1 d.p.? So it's 2.9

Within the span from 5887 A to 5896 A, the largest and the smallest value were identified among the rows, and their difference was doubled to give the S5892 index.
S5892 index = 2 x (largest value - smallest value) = 0.381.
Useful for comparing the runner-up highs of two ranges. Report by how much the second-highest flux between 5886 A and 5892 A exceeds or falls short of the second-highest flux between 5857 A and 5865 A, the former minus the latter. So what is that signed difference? -0.11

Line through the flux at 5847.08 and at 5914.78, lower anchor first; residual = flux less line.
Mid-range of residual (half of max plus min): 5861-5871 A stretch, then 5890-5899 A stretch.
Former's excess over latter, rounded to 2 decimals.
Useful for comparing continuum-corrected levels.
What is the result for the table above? 0.11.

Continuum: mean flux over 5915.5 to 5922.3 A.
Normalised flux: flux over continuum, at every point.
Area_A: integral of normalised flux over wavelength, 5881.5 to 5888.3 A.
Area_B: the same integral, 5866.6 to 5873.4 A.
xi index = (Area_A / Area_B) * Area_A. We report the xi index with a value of 5.8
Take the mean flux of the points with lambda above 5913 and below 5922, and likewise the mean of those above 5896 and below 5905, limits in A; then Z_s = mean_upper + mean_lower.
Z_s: 1.66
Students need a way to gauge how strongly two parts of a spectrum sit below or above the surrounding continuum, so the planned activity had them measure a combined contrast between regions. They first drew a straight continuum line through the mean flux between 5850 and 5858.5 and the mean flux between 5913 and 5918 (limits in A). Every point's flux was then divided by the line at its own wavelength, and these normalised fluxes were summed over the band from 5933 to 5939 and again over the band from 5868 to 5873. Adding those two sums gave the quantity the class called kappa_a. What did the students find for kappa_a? 8.42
